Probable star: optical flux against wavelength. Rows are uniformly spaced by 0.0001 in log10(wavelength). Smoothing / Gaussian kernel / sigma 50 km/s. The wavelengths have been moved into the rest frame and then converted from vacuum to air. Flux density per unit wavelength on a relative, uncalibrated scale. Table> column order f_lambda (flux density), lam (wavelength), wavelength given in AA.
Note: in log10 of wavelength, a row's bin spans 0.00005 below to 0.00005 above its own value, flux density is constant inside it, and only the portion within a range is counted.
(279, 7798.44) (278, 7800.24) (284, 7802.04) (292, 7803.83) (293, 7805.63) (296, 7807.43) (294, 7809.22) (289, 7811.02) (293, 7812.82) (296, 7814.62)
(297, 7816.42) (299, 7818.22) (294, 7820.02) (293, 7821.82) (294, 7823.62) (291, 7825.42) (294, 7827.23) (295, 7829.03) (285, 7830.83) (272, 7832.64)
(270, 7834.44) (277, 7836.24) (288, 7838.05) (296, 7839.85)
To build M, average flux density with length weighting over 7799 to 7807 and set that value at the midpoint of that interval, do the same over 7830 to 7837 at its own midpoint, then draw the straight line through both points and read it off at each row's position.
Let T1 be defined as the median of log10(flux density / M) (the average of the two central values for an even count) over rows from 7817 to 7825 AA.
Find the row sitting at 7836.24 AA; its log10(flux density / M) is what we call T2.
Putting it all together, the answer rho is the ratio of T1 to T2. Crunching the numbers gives 6.6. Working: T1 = 0.021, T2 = 0.003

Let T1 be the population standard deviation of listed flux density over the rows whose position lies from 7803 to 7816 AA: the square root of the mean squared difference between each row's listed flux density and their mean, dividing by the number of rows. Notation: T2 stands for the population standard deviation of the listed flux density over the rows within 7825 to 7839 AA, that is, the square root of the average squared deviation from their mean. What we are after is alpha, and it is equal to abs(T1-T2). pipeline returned 6.9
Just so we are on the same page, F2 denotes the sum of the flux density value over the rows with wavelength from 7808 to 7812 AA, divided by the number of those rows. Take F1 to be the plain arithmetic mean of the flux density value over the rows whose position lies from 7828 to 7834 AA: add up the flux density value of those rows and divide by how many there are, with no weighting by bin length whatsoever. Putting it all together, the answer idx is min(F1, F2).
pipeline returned 284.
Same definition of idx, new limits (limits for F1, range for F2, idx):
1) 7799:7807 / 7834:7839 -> 278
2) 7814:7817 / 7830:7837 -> 276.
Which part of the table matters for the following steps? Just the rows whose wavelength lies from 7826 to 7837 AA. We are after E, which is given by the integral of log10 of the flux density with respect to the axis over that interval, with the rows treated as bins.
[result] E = 26.95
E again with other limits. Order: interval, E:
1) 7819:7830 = 27.15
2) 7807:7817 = 24.69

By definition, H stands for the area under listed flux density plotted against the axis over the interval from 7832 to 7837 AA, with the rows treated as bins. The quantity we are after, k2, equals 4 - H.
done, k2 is -1363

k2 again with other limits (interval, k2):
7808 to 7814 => -1752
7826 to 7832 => -1736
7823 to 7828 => -1459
